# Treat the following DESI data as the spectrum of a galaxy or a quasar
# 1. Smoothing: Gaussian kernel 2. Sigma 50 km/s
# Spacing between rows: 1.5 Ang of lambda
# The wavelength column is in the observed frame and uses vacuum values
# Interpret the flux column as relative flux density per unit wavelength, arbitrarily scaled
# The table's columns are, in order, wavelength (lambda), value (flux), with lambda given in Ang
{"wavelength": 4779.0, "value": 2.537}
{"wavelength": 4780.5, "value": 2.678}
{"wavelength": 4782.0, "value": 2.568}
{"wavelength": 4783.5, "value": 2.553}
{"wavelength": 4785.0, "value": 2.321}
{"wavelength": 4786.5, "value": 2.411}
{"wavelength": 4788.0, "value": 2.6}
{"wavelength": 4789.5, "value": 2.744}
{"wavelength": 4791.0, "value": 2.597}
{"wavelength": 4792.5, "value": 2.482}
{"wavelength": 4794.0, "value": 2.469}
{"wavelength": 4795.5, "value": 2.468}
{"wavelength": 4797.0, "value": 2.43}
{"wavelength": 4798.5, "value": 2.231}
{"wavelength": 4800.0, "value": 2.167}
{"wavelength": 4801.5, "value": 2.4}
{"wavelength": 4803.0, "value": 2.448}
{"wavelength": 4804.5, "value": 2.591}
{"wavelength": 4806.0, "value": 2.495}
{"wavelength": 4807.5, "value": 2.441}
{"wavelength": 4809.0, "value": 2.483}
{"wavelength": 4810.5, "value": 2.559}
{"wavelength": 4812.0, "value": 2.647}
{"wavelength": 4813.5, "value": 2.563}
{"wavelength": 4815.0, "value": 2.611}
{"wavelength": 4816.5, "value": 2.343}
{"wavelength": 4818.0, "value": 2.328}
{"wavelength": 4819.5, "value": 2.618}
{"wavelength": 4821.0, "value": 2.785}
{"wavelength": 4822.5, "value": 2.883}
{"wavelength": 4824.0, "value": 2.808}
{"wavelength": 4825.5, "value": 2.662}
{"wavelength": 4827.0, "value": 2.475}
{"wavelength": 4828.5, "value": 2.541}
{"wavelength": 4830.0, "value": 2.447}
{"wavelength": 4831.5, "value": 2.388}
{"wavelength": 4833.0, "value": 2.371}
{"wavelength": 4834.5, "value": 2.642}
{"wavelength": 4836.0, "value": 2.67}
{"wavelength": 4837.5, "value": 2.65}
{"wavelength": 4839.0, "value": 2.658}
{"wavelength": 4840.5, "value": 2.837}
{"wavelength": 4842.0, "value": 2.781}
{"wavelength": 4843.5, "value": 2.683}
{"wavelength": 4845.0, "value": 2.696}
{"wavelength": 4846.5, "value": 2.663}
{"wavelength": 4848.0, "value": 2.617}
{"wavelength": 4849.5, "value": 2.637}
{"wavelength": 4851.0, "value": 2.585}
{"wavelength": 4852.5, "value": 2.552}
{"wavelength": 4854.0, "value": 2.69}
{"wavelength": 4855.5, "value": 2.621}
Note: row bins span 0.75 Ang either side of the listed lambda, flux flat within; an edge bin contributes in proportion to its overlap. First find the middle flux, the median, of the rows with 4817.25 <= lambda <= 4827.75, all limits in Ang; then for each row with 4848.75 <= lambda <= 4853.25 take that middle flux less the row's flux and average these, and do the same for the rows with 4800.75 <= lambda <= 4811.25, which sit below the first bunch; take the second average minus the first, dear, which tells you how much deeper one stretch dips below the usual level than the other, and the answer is 0.10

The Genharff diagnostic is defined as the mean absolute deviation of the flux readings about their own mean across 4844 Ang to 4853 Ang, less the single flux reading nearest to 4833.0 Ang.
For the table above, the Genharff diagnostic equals -2.33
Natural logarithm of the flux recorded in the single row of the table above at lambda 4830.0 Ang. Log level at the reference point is 0.89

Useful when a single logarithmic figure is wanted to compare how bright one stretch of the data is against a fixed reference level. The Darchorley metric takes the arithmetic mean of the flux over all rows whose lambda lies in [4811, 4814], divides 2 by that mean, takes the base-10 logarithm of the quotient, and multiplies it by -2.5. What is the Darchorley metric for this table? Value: 0.29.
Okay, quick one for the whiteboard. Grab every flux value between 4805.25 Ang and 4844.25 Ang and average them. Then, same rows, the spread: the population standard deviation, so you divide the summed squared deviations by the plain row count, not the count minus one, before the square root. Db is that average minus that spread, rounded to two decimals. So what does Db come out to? 2.44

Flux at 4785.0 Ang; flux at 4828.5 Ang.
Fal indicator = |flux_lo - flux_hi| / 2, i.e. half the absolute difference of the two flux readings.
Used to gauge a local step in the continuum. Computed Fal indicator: 0.110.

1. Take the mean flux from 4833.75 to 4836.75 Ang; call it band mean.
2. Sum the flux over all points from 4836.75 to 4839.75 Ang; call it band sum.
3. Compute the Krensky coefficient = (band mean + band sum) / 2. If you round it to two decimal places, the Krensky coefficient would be 3.98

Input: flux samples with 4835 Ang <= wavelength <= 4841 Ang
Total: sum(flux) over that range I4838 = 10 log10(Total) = 10.3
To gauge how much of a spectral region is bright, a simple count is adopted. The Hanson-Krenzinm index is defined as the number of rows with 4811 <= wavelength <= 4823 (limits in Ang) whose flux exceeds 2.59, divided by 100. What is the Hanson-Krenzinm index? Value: 0.050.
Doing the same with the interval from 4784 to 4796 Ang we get 0.030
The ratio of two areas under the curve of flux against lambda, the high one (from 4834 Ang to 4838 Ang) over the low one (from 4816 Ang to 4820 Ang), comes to 1.1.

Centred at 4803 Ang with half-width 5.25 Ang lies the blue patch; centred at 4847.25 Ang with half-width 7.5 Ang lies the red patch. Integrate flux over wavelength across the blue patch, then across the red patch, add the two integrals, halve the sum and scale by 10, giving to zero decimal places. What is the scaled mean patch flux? 326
